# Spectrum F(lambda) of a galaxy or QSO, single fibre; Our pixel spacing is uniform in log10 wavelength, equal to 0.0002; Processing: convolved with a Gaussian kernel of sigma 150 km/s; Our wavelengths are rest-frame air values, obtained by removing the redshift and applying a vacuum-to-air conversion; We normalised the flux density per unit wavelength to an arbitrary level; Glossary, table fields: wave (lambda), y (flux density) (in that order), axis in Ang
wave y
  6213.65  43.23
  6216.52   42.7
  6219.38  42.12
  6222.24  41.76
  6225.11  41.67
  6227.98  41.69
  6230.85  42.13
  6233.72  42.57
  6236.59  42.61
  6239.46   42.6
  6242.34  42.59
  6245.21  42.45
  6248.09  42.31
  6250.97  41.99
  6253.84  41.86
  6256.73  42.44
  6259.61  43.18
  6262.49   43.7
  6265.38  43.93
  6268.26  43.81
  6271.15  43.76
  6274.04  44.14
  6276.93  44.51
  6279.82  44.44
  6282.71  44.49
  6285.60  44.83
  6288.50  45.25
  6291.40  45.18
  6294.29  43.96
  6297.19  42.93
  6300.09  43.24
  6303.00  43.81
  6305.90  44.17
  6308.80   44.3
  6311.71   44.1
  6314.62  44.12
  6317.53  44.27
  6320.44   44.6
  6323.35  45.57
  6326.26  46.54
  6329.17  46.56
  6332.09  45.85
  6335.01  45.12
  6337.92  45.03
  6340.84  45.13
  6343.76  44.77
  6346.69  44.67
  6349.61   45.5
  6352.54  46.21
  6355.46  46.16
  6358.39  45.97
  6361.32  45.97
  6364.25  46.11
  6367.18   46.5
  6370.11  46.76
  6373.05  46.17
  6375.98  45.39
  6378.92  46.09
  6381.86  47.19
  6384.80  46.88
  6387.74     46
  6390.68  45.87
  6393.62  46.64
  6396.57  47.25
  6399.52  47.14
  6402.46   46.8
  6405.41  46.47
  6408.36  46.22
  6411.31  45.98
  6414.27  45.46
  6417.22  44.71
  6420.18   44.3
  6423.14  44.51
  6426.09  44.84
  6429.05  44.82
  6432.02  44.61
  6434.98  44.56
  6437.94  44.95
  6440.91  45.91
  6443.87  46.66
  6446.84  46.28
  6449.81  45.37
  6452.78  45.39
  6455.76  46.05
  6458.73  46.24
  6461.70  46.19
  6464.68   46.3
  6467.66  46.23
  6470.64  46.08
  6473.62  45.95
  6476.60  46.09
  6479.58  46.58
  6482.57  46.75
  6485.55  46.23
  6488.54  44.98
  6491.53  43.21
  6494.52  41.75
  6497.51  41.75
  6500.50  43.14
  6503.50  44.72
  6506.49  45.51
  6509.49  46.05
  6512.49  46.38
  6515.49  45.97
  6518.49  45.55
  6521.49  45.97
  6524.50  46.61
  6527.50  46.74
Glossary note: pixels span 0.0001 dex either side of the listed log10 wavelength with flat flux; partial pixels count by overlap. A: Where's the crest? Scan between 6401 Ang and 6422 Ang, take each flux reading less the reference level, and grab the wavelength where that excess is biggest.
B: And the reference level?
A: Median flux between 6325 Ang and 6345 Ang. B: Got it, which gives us 6402.46 Ang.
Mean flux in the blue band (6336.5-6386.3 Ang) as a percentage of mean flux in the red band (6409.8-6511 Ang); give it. 101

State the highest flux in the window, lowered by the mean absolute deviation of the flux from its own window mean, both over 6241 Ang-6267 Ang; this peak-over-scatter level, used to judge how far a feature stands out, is 43.3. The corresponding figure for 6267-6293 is 44.8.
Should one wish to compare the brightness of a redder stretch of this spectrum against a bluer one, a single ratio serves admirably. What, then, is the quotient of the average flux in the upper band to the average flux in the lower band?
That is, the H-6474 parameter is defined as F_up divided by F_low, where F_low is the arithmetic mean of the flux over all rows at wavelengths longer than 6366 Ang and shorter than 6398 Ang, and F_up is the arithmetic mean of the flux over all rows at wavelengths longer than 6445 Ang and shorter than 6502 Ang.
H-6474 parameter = 0.98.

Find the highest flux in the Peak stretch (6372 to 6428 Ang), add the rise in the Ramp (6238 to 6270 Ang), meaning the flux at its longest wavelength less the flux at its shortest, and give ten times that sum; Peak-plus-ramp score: 485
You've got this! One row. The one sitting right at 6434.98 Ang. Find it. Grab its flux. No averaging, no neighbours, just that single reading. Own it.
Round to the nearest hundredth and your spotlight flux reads 44.56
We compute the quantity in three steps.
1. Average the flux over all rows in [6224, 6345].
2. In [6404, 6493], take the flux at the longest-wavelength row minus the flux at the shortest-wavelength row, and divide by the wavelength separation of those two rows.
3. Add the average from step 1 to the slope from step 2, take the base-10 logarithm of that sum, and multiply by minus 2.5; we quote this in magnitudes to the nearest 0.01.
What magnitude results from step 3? -4.10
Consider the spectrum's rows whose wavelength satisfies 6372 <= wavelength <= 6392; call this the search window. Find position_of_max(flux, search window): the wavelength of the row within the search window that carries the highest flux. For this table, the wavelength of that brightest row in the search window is 6381.86 Ang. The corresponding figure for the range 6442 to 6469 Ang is 6443.87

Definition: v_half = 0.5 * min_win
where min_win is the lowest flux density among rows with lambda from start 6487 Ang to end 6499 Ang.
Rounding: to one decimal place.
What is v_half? 20.9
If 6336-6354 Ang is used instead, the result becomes 22.3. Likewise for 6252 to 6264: 20.9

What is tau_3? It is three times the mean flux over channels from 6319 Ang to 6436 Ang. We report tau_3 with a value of 137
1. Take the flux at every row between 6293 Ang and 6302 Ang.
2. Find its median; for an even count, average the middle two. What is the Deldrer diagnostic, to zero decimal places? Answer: 43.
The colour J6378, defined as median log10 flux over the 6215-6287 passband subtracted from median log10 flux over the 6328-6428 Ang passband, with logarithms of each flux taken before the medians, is 0.033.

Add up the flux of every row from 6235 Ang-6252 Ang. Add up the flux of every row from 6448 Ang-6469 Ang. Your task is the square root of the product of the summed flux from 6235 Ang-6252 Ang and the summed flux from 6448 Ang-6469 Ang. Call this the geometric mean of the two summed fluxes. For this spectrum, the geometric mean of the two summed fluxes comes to 286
